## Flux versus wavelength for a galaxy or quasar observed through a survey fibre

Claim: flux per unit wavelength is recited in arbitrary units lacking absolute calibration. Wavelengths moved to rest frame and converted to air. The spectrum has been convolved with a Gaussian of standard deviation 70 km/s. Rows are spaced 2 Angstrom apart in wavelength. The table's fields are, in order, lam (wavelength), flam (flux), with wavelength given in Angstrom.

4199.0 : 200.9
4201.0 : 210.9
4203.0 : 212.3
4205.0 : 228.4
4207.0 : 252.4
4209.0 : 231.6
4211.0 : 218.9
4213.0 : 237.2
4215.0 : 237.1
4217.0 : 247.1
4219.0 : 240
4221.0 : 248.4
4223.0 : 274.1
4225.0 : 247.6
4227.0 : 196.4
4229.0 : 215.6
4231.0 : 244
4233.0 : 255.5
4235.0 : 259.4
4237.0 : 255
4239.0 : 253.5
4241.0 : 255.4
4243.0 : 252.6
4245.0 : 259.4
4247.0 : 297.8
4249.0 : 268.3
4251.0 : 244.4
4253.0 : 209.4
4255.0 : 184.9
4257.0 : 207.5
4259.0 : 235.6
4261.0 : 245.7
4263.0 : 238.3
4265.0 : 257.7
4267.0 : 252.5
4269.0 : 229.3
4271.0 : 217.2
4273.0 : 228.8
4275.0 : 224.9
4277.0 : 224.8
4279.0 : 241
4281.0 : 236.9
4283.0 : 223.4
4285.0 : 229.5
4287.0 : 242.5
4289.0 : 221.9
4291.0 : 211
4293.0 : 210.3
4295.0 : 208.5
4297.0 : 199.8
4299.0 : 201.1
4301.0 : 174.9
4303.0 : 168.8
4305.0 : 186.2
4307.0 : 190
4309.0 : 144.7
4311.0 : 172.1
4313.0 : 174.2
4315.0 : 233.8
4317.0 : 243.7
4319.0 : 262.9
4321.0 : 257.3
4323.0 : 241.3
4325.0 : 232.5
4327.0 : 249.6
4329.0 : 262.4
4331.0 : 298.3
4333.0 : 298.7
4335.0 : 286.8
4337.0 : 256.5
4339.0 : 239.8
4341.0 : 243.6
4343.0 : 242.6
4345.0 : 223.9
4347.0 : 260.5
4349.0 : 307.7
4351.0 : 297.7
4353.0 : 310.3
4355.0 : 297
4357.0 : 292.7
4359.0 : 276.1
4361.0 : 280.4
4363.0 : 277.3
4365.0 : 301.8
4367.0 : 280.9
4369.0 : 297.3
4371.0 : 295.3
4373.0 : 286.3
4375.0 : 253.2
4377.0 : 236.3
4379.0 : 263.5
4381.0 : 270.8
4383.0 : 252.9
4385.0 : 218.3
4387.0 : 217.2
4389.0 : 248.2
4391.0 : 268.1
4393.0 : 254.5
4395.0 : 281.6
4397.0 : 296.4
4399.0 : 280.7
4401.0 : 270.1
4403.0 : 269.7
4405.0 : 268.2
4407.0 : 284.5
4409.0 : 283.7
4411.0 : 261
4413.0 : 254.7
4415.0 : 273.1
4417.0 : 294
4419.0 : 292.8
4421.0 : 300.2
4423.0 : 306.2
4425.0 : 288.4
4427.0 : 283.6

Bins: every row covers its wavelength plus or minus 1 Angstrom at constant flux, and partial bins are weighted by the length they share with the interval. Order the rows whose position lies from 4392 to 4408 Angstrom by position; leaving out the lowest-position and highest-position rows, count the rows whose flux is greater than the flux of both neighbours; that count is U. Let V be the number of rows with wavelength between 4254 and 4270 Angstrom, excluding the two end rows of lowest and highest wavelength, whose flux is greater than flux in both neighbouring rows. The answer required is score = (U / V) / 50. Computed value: 0.010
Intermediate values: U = 1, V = 2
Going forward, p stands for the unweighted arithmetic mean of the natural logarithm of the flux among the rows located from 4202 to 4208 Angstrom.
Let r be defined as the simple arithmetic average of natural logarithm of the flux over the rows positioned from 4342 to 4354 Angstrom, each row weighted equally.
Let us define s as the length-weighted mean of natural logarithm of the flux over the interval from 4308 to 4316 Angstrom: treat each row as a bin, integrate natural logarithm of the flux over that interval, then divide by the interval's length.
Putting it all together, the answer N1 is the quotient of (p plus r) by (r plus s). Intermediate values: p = 5.44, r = 5.60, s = 5.18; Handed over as 1.02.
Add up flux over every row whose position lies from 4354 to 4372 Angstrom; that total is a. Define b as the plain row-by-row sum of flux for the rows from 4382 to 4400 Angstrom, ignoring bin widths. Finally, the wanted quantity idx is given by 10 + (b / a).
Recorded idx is 10.9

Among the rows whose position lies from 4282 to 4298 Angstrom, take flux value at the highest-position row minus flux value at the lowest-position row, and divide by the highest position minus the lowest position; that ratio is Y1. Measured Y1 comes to -1.7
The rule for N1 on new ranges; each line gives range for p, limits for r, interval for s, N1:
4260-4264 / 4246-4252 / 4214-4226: 1.00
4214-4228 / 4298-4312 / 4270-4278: 1.01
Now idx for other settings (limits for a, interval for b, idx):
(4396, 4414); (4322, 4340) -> 11.0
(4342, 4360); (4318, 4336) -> 11.0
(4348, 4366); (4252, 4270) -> 10.8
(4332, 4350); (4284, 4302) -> 10.8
